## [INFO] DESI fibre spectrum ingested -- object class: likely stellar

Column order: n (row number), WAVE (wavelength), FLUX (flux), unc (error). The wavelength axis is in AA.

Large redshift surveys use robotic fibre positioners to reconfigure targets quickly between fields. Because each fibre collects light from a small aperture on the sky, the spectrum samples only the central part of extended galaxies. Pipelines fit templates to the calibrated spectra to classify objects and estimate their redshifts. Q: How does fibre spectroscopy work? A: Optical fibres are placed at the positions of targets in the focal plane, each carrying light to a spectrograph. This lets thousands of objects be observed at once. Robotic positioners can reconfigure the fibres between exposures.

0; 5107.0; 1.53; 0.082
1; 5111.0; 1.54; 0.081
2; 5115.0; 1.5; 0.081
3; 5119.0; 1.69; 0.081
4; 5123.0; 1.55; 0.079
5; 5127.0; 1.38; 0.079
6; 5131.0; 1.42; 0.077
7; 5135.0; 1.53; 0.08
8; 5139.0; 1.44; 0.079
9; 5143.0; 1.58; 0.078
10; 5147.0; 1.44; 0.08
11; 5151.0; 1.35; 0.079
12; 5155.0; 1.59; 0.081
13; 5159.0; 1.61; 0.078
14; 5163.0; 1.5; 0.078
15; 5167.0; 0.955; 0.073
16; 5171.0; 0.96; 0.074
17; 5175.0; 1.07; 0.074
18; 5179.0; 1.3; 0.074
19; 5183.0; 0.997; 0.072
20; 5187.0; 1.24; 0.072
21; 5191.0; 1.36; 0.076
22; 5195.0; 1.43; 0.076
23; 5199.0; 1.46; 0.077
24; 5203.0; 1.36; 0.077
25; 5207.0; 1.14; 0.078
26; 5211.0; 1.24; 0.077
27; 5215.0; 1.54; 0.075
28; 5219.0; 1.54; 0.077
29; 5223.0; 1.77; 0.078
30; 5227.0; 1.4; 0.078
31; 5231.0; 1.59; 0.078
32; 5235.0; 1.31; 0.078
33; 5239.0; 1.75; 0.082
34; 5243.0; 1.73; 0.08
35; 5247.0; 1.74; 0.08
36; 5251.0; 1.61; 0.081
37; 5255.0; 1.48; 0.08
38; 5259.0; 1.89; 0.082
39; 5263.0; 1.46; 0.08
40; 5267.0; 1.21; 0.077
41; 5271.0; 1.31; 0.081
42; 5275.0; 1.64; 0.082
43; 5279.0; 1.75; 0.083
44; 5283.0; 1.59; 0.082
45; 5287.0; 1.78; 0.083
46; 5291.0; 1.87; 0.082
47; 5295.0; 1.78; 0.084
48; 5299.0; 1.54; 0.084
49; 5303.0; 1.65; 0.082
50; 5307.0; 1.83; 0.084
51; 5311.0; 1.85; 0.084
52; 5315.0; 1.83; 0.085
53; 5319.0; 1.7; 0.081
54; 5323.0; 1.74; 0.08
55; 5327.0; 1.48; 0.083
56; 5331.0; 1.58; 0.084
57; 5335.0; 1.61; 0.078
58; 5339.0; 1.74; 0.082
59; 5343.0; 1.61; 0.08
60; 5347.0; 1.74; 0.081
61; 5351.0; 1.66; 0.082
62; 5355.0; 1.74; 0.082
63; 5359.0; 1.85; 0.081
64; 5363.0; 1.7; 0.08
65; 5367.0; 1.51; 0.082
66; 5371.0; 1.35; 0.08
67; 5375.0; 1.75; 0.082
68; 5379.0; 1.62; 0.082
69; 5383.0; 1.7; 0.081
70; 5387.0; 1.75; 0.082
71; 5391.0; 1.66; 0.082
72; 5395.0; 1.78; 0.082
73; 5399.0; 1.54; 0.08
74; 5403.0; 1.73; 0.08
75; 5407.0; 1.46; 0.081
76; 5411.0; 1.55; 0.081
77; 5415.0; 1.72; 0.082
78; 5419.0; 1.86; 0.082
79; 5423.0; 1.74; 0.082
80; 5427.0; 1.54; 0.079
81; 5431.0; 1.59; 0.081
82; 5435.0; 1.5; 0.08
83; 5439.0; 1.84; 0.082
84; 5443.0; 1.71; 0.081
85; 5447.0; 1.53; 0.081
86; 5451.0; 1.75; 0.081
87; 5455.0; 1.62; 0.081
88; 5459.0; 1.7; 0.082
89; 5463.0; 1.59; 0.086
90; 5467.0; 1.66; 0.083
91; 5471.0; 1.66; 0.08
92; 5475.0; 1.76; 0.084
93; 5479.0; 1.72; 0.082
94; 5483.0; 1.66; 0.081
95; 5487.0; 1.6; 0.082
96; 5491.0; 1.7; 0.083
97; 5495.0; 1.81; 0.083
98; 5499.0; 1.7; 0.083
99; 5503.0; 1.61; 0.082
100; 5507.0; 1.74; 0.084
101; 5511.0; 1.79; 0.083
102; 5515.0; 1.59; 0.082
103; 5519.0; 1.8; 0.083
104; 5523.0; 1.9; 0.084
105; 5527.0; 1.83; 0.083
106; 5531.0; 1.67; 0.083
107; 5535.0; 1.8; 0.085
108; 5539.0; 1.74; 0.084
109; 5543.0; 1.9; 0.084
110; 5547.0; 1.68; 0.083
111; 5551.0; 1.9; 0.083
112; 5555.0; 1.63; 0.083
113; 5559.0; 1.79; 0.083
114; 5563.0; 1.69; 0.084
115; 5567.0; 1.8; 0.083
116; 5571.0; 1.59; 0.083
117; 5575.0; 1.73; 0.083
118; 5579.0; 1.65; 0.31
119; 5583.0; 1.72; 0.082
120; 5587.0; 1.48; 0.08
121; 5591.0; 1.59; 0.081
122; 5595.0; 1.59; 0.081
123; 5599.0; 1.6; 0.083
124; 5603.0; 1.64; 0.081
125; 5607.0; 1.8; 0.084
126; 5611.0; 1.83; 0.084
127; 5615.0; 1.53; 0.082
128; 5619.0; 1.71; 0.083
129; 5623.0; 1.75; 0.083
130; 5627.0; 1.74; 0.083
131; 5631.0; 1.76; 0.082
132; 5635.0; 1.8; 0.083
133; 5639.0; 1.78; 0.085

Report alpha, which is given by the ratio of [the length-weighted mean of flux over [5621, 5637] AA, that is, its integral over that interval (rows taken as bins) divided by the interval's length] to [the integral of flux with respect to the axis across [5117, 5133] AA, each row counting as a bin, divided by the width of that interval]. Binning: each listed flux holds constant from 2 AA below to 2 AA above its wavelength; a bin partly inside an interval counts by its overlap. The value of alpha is 1.17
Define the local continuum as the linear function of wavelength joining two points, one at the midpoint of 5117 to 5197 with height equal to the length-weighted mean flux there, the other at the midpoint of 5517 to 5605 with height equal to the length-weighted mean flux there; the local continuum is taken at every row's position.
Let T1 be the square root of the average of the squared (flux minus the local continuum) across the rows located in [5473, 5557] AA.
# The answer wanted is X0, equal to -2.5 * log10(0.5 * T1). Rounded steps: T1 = 0.111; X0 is 3.14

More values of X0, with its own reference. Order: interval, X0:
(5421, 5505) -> 3.33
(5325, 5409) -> 2.77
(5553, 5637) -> 3.15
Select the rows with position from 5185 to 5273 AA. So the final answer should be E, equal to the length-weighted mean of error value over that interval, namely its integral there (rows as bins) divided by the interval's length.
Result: 0.078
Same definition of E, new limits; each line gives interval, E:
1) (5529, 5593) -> 0.097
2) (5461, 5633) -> 0.088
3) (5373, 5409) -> 0.081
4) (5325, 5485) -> 0.081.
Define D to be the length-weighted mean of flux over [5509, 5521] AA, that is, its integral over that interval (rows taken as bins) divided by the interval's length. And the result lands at 1.73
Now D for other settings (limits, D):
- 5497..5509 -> 1.68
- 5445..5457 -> 1.63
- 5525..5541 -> 1.76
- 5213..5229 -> 1.56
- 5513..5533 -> 1.76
